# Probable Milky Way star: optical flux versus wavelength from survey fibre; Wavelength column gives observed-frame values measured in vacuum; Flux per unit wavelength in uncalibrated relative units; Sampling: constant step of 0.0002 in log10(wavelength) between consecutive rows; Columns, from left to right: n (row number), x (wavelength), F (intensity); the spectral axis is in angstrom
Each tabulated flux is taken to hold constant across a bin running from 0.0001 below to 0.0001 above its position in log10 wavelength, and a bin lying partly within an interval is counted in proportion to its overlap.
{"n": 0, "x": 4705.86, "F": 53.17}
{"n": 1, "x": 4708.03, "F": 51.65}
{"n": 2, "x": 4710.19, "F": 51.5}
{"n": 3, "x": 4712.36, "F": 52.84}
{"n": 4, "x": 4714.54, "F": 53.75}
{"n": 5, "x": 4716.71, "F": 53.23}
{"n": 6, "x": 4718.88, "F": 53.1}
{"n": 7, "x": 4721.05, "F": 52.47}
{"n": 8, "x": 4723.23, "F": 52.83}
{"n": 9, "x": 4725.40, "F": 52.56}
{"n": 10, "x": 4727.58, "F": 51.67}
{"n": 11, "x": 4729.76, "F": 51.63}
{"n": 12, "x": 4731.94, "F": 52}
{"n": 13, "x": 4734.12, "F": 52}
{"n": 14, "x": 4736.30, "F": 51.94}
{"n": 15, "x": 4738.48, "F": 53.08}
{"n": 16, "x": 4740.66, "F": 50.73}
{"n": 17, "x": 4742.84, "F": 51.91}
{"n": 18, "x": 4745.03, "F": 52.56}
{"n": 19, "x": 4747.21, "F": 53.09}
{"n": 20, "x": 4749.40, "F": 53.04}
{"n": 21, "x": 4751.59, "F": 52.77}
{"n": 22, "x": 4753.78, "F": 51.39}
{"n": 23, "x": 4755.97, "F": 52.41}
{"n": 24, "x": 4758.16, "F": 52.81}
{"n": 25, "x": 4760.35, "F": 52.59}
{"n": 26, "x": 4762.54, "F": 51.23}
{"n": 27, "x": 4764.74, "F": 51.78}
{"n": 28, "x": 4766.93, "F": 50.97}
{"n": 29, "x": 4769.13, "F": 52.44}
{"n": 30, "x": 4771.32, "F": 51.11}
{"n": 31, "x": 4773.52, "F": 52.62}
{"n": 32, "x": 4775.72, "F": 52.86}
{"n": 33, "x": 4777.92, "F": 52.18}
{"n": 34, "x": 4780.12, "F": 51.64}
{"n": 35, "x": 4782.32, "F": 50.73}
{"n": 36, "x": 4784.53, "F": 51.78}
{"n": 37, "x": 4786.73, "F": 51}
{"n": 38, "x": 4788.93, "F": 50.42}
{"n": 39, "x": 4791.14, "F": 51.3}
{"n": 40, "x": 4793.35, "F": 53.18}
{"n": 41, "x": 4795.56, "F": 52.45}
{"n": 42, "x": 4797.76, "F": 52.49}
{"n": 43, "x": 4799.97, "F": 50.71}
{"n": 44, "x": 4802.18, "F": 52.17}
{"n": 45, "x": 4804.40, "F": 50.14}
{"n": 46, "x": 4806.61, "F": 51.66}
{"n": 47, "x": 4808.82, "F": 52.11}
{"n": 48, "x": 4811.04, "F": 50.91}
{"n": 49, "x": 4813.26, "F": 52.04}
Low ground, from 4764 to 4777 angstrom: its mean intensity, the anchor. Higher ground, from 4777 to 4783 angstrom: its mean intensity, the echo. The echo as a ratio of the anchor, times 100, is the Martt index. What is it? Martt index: 99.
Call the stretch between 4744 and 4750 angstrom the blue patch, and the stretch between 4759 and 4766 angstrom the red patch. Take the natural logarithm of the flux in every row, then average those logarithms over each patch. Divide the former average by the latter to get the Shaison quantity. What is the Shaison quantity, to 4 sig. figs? 1.005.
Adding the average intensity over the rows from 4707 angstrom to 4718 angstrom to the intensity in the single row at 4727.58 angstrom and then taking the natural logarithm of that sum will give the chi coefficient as 4.65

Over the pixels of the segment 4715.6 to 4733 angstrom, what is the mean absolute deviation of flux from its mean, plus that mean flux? 52.94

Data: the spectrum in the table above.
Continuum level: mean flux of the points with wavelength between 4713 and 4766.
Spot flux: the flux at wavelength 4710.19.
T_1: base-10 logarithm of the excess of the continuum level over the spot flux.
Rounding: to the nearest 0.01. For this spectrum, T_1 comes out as -0.07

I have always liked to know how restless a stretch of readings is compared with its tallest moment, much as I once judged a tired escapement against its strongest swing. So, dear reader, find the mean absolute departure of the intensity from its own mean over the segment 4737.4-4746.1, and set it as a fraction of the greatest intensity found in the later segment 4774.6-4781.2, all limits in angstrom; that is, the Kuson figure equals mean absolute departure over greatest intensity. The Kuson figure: 0.014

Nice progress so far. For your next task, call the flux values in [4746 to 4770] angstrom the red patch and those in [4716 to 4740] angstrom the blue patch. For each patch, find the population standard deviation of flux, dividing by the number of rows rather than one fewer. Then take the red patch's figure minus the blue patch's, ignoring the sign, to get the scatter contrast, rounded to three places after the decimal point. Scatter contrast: 0.156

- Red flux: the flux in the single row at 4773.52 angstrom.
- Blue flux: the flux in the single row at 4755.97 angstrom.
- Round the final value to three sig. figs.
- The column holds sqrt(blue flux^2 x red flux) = 380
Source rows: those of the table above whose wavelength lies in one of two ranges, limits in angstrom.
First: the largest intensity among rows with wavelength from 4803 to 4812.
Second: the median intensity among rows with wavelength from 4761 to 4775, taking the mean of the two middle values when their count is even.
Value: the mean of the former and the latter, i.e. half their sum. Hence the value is 51.8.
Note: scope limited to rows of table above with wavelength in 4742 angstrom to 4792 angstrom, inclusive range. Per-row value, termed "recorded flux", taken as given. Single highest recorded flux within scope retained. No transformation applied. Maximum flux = 53.09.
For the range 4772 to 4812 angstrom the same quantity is 53.18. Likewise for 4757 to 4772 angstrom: 52.81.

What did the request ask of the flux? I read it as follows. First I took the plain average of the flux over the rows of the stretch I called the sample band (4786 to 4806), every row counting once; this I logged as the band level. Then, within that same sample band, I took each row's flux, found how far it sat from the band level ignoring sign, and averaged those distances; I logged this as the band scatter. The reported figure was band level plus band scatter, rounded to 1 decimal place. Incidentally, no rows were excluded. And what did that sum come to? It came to 52.5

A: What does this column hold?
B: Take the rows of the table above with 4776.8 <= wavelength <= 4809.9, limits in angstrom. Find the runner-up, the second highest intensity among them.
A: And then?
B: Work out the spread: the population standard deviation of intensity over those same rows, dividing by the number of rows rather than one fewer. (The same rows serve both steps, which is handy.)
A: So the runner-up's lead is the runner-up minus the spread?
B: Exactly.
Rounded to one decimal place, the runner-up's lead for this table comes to 51.7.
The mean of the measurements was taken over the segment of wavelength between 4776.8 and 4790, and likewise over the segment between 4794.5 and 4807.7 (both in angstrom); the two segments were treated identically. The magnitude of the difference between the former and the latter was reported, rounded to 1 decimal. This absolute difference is 0.3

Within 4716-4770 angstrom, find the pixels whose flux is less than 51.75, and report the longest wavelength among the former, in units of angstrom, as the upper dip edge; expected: 4766.93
